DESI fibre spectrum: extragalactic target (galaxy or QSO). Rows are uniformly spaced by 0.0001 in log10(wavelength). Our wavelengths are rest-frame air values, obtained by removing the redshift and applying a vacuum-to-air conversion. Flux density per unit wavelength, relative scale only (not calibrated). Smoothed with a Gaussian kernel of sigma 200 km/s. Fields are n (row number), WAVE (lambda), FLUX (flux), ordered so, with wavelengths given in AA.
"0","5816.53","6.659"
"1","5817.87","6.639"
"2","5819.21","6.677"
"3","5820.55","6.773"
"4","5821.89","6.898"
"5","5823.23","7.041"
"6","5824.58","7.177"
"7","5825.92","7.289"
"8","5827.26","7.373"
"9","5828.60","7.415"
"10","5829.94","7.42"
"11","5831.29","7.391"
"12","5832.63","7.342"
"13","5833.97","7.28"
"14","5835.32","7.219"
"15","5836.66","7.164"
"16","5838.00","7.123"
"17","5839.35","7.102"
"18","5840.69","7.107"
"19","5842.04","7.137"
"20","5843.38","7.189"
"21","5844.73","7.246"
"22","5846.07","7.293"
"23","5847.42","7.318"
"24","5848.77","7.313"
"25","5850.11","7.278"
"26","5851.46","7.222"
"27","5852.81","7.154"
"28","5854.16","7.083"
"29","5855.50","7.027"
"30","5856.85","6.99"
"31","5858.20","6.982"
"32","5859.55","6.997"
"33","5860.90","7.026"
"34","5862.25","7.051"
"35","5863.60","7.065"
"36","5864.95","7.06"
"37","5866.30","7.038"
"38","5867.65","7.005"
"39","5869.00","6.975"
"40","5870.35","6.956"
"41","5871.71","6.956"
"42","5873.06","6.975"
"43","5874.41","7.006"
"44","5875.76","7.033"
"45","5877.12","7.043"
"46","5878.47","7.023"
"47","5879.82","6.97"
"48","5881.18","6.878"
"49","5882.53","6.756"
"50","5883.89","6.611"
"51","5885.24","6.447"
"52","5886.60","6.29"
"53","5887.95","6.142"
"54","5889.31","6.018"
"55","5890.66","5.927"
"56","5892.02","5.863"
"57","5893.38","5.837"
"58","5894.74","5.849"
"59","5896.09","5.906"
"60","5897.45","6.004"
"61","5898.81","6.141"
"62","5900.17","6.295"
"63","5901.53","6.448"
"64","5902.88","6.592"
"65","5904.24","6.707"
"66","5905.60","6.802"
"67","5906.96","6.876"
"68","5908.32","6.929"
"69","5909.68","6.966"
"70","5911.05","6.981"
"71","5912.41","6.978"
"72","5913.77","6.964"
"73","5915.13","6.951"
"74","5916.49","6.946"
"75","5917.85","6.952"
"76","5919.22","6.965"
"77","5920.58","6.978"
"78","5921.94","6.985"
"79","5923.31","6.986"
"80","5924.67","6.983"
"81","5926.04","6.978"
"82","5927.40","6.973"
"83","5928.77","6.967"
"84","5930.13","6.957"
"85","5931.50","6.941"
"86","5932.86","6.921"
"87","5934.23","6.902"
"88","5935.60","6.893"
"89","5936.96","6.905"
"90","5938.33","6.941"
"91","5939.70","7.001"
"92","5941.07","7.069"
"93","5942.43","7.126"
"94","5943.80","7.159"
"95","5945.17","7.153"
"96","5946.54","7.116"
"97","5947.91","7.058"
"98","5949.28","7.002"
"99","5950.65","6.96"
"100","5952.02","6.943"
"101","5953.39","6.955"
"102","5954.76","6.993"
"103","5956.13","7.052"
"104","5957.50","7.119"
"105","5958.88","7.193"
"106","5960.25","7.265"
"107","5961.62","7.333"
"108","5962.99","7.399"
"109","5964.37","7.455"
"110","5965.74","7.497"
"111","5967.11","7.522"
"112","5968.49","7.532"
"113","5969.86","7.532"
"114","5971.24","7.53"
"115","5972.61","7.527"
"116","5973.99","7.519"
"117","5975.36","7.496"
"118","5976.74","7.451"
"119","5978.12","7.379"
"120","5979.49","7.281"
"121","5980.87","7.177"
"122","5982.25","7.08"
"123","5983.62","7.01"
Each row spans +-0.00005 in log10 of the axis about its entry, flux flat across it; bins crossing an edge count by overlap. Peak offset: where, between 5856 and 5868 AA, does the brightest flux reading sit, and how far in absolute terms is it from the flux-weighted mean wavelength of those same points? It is 1.3 AA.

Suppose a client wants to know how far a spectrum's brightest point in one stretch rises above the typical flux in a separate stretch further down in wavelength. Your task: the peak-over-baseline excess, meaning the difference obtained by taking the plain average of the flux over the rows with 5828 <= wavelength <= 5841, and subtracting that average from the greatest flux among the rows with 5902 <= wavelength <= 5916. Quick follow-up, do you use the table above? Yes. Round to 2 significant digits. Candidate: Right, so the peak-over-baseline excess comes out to -0.28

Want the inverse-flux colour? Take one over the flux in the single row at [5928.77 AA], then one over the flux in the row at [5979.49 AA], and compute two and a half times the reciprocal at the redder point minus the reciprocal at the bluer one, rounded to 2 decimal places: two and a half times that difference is -0.02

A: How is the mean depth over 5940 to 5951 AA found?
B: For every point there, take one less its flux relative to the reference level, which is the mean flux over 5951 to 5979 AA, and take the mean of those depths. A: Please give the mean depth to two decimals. 0.03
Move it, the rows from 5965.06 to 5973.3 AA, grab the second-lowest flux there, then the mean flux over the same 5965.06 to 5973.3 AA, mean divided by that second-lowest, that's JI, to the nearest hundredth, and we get 1.00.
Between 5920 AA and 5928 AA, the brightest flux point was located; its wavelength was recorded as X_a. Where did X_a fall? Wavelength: 5923.31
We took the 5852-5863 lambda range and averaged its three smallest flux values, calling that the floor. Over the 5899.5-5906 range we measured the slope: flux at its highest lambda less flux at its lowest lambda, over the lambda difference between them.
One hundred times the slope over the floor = 1.34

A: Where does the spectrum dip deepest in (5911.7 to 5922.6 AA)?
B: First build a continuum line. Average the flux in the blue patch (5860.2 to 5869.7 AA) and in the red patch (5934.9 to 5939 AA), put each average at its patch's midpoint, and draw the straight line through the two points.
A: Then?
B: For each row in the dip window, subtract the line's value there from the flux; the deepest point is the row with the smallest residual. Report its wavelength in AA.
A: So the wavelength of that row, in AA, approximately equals 5916.49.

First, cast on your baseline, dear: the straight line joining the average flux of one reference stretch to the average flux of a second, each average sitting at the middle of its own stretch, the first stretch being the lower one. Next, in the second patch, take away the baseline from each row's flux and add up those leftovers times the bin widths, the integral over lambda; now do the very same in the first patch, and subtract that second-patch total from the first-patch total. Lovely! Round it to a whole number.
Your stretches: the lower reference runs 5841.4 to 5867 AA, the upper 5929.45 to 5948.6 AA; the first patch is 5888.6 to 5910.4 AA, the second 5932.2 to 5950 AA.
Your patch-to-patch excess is -16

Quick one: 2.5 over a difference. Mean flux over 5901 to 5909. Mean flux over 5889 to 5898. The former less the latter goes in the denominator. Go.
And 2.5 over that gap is 3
